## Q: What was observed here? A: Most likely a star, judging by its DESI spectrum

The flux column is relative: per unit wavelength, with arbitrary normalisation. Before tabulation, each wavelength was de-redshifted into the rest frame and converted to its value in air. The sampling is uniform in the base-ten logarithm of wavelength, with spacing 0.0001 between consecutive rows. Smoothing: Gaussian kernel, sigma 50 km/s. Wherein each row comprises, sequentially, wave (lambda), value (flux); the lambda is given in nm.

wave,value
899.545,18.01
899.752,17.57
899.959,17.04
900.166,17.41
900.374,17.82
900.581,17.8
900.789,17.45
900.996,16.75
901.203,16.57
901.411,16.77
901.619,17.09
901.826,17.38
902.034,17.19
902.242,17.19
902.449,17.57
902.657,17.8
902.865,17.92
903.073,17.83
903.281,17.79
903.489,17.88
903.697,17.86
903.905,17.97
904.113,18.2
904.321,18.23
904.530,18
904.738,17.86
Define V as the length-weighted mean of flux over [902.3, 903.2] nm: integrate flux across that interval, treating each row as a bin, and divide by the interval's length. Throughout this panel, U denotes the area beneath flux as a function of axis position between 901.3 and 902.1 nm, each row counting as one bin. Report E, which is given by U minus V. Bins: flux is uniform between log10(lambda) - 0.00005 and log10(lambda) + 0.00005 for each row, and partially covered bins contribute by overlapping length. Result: -4.09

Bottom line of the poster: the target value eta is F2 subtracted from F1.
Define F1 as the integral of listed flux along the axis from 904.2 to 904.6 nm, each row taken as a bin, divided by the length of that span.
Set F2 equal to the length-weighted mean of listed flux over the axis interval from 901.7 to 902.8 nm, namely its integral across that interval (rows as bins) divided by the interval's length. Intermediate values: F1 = 18.1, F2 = 17.4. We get 0.7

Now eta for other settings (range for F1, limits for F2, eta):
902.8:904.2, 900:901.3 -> 0.6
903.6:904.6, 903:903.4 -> 0.2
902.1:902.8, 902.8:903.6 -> -0.3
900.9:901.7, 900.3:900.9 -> -0.9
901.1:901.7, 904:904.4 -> -1.4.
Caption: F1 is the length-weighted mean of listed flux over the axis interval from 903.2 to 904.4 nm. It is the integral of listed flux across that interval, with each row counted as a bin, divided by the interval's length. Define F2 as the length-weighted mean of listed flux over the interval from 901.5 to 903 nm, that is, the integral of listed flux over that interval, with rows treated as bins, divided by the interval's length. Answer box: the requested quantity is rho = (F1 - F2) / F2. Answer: 0.03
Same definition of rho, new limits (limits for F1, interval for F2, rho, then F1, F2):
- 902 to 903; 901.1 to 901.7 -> 0.05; 17.6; 16.8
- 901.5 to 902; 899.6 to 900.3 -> -0.01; 17.2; 17.4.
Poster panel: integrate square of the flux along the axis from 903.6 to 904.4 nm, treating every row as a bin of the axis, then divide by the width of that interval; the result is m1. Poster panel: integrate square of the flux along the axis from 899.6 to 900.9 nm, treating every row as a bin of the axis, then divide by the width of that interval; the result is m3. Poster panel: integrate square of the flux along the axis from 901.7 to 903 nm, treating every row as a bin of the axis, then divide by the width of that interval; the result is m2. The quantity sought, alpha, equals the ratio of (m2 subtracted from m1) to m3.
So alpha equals 0.064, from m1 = 326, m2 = 307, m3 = 307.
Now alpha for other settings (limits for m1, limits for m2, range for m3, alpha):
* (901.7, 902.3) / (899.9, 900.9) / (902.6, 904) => -0.029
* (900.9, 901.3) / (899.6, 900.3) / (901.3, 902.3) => -0.086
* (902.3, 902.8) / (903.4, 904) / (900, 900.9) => -0.027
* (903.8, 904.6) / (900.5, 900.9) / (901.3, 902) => 0.062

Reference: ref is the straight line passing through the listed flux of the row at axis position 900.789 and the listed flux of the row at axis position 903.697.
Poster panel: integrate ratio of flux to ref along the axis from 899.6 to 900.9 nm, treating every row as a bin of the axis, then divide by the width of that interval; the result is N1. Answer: 1.01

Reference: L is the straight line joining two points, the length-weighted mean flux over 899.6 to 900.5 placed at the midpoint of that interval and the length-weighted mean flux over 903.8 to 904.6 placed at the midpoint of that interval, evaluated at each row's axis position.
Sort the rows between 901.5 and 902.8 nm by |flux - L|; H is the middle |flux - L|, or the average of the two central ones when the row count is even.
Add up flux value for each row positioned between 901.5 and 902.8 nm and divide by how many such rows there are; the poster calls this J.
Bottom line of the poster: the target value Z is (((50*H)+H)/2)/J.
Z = 0.7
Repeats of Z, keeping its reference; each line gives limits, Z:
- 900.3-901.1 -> 0.4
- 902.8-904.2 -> 0.2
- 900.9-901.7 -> 1.4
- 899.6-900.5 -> 0.3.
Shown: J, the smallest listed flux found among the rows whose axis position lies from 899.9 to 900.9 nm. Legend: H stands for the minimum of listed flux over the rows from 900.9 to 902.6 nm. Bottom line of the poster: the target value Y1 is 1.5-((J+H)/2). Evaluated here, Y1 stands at -15.3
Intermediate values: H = 16.57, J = 17.04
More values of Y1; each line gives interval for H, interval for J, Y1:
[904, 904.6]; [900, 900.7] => -16.2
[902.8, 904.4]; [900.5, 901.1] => -15.8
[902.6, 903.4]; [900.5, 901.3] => -15.7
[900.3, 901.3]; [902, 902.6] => -15.4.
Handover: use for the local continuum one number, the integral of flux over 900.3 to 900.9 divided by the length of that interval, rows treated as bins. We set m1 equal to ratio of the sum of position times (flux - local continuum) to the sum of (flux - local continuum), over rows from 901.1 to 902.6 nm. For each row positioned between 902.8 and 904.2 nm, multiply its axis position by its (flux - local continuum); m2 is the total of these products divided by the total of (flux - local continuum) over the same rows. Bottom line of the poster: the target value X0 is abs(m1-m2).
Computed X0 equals 2.01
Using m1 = 901.62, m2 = 903.63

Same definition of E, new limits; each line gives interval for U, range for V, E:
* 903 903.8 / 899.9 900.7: -3.25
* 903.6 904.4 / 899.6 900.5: -3.05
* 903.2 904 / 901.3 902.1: -2.78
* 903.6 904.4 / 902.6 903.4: -3.37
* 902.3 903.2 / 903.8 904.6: -2.12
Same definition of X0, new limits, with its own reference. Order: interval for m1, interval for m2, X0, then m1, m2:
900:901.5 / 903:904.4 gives 2.77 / 901.15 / 903.91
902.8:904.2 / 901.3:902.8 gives 1.89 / 903.63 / 901.74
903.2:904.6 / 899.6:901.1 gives 3.55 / 904.06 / 900.51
